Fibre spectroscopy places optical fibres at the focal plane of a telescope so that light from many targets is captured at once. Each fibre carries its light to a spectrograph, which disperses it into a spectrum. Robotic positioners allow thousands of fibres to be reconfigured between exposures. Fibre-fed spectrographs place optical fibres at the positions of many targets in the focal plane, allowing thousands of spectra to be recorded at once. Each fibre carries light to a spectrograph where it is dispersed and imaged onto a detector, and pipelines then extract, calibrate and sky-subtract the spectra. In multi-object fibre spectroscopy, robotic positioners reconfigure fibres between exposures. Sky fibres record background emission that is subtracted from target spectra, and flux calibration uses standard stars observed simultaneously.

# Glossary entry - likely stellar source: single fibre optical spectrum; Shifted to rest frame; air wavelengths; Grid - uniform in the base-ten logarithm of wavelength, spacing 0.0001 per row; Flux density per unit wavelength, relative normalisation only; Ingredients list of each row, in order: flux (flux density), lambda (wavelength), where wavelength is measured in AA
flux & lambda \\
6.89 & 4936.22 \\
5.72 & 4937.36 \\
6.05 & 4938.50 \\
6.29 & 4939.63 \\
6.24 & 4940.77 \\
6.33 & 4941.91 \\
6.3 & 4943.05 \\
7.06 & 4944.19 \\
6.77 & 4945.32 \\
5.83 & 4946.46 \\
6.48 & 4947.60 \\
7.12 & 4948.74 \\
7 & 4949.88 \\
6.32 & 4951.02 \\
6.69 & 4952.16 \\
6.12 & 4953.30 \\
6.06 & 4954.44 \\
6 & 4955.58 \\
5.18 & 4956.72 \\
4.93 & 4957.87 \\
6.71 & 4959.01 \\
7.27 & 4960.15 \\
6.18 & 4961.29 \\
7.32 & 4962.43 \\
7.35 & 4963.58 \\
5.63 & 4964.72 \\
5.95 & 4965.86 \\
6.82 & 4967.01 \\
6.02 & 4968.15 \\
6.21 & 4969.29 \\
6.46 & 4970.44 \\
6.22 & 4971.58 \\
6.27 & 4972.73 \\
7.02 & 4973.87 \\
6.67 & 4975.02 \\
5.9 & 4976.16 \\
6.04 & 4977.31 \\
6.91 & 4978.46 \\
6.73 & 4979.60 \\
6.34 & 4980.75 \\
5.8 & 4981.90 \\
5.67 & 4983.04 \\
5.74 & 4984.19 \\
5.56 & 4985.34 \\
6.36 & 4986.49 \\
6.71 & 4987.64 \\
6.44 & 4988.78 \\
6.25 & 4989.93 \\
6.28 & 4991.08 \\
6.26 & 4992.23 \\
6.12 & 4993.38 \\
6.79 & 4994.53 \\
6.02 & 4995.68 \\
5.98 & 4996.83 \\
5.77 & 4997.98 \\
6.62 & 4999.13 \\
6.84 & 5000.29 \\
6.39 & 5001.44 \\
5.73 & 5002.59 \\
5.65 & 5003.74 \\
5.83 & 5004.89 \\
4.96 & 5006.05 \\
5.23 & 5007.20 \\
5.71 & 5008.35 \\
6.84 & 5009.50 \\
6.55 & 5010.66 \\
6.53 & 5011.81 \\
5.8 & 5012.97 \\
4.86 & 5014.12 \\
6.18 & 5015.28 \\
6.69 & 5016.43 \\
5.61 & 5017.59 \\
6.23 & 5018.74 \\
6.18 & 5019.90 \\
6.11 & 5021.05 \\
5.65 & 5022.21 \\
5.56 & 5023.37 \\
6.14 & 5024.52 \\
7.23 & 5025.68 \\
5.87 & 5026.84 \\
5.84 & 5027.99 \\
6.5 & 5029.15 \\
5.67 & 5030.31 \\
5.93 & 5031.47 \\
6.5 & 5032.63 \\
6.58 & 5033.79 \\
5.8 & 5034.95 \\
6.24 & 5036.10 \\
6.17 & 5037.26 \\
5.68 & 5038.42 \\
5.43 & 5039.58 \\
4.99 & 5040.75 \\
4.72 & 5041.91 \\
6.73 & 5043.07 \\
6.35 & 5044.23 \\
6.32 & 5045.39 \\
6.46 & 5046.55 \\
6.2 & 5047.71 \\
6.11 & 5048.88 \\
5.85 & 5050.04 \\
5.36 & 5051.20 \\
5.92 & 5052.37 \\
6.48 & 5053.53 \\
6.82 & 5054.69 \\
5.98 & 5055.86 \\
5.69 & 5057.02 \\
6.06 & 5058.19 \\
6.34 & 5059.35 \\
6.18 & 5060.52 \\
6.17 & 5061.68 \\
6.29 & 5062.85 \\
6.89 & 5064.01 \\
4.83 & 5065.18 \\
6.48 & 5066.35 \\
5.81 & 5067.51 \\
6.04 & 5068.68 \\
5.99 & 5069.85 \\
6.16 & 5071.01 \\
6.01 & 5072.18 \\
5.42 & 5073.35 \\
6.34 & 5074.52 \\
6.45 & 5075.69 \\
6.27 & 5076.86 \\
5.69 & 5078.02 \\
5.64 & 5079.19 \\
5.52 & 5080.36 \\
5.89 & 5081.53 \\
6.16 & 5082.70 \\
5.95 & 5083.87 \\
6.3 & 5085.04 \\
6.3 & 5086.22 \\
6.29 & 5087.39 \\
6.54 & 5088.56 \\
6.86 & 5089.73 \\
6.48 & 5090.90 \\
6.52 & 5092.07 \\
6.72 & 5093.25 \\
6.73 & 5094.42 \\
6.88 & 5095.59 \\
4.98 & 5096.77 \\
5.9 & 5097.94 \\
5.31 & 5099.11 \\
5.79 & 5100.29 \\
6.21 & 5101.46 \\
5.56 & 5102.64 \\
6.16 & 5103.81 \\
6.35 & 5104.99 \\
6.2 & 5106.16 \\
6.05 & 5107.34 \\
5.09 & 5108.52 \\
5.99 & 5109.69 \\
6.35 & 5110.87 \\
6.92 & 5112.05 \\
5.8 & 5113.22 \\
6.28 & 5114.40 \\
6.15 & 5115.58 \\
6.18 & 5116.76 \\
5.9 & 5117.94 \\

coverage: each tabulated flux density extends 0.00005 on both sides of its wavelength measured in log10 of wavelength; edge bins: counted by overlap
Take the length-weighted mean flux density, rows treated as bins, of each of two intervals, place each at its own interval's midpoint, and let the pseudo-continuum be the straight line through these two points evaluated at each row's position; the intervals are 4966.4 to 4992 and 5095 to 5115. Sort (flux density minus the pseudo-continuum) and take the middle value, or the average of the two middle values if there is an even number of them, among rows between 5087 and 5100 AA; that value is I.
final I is 0.5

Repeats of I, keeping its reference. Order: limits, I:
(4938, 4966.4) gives -0.1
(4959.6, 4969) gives 0.2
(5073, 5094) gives 0.3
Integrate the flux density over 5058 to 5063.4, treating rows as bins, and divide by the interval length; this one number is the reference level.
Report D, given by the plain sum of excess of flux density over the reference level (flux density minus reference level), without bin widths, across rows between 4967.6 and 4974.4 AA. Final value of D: 0.9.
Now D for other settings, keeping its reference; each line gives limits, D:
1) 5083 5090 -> 0.9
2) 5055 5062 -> -0.9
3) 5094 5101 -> -1.7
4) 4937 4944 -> -0.4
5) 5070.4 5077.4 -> -0.7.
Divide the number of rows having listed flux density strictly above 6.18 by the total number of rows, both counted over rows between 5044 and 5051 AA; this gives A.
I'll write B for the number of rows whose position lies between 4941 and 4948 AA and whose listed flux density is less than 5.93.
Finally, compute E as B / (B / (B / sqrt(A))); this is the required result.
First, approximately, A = 0.67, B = 1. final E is 1.2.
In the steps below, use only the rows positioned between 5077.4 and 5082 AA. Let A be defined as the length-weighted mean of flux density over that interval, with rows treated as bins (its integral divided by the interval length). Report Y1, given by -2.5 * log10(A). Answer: -1.89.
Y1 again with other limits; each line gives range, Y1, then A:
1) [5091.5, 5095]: -2.06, 6.6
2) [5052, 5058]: -1.98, 6.2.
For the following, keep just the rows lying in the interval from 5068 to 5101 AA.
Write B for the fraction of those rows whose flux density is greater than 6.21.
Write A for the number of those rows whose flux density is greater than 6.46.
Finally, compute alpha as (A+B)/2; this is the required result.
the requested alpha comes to 3.7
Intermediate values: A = 7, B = 0.46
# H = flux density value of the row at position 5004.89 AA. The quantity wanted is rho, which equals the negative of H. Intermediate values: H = 5.83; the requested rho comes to -5.83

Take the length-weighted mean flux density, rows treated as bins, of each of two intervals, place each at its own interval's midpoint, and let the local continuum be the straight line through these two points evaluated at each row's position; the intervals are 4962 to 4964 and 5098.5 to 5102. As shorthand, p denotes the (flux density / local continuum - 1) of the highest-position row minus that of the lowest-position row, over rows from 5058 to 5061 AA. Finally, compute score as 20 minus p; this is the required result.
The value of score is 20.0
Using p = 0.023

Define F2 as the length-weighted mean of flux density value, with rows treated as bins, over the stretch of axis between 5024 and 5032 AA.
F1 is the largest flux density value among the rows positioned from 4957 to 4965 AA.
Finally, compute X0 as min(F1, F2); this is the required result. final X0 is 6.2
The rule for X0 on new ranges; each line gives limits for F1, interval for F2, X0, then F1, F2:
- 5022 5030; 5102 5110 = 5.9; 7.23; 5.91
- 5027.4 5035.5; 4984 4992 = 6.2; 6.58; 6.22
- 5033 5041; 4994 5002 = 6.3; 6.58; 6.34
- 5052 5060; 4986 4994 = 6.4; 6.82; 6.35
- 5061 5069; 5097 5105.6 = 5.9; 6.89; 5.87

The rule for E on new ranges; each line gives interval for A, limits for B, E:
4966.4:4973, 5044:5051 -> 1.1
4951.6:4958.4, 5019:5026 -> 4.9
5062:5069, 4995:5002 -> 1.4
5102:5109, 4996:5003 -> 3.5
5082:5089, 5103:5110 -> 1.2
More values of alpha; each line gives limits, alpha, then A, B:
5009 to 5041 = 4.2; 8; 0.36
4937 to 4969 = 5.8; 11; 0.57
